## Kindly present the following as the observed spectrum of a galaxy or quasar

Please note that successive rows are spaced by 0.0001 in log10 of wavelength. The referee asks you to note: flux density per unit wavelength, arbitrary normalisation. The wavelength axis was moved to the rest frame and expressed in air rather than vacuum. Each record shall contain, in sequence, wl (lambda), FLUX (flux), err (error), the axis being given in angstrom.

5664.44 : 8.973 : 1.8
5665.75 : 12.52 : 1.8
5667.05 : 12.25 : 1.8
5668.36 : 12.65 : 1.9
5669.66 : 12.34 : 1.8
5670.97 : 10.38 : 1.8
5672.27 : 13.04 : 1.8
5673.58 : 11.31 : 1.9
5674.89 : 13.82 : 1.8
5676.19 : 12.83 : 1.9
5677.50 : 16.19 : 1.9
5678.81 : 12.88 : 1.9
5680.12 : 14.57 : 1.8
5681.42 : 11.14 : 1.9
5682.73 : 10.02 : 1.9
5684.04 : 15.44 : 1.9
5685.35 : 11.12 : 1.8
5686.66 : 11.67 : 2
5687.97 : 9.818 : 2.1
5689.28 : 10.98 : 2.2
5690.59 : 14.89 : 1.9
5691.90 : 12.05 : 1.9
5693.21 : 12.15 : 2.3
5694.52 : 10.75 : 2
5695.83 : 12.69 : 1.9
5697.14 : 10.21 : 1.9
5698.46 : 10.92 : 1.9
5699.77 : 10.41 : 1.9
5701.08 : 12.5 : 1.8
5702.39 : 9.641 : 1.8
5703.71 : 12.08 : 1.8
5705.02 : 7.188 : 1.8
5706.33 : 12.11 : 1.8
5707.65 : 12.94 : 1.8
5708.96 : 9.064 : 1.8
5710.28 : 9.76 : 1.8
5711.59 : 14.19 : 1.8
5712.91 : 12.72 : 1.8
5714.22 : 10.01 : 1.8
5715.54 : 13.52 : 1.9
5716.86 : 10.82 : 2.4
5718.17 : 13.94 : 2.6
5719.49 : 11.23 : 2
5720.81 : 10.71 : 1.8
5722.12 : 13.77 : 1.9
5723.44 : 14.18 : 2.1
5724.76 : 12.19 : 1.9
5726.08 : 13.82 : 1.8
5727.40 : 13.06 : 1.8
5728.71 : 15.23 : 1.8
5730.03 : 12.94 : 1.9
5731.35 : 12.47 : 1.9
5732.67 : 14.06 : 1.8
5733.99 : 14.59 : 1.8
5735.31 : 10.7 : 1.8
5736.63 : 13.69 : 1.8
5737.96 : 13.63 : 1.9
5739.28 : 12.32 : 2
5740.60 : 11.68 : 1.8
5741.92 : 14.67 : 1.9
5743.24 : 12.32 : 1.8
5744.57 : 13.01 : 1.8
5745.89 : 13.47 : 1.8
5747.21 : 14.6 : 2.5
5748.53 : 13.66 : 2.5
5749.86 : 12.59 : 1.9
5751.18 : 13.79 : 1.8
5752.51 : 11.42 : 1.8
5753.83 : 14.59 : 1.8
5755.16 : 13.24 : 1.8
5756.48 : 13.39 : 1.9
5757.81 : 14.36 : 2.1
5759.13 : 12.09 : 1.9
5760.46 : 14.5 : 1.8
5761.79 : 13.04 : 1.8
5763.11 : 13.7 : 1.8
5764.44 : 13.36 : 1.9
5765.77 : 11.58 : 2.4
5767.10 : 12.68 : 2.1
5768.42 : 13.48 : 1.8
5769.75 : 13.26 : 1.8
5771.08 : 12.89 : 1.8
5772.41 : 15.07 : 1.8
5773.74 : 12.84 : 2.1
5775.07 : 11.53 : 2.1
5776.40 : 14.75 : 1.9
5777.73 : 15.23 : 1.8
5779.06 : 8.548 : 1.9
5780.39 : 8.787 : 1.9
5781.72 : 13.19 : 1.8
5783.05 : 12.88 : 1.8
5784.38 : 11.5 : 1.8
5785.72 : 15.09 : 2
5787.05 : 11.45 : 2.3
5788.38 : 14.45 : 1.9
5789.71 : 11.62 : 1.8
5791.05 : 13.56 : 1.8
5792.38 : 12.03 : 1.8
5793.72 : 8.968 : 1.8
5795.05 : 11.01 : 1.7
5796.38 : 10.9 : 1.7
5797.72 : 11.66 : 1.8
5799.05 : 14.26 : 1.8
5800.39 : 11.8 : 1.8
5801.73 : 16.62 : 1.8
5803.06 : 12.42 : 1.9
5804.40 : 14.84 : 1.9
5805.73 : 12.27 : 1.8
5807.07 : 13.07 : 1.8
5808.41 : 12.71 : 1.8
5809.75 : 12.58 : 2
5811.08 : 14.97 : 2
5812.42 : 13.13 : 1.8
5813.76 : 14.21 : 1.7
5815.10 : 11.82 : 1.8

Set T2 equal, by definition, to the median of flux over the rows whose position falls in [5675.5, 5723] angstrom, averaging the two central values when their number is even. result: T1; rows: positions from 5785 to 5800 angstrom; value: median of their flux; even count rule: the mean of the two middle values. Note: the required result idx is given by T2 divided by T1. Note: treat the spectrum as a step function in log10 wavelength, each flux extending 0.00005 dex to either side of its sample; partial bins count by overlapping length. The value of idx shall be 1.02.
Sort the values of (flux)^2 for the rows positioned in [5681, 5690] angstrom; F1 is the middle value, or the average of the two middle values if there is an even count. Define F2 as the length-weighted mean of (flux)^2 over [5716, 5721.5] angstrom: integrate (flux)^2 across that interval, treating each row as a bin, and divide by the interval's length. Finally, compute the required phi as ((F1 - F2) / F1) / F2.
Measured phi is -0.0010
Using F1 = 124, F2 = 140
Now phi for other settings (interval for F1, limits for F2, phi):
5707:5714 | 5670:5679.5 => -0.0003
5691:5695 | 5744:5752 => -0.0014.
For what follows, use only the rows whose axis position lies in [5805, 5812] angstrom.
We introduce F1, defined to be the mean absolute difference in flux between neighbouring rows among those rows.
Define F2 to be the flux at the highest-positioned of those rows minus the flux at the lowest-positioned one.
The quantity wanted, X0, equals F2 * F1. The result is 2.5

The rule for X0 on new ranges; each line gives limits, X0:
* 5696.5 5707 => 5.0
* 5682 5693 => 5.8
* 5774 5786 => 9.0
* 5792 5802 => 10.4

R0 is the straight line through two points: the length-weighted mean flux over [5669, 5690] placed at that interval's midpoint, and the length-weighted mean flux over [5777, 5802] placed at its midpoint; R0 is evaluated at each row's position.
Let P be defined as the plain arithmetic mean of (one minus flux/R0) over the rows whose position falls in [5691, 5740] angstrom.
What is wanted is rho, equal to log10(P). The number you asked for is -1.79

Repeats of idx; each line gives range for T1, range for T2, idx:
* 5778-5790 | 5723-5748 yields 1.16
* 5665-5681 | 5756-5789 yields 1.04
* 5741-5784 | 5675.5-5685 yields 0.97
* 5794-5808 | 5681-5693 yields 0.90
